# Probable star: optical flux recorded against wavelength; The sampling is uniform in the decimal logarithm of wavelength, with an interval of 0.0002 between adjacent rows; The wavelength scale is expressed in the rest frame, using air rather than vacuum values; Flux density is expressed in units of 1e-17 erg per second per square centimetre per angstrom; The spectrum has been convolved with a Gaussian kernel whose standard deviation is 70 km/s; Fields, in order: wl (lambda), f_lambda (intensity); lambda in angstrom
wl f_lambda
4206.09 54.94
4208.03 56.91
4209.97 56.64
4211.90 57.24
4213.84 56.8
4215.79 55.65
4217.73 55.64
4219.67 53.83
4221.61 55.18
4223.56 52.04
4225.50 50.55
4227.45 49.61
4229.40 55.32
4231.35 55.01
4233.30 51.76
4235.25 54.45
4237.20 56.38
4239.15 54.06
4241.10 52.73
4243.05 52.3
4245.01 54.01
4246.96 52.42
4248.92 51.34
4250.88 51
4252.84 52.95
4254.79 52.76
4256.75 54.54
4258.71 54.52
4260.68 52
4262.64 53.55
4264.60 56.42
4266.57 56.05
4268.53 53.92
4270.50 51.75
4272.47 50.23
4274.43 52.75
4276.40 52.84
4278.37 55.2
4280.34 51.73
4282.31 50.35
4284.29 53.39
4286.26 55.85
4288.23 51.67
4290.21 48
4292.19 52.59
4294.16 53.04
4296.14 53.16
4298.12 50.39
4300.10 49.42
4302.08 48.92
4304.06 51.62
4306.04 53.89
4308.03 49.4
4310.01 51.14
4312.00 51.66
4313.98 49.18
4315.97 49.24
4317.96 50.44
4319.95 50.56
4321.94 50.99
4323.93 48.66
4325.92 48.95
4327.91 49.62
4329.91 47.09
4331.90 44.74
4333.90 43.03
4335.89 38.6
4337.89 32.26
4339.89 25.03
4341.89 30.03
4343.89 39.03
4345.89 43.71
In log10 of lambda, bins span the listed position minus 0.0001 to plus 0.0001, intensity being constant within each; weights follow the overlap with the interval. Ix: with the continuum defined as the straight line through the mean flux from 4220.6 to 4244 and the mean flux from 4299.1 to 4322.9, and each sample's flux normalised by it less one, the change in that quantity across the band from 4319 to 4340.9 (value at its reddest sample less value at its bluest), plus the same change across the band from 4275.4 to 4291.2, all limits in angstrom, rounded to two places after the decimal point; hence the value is -0.59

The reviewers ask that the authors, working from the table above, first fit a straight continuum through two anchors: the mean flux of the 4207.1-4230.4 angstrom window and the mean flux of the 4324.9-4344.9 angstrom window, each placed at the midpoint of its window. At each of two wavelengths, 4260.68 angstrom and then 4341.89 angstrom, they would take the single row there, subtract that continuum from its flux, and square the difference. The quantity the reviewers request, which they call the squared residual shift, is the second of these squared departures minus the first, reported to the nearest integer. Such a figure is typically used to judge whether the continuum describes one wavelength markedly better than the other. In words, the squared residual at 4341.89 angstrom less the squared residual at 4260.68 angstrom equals 72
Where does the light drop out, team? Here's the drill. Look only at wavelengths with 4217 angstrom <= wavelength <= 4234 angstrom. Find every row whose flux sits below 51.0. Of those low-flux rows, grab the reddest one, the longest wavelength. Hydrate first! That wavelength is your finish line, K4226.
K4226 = 4227.45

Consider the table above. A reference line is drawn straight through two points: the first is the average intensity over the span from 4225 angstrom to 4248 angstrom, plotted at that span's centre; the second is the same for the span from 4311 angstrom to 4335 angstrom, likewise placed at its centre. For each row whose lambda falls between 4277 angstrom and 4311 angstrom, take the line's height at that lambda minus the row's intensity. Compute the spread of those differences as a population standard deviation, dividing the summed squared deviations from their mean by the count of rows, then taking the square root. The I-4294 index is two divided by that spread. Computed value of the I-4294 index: 1.00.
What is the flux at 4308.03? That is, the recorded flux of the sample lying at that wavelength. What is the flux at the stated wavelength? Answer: 49.4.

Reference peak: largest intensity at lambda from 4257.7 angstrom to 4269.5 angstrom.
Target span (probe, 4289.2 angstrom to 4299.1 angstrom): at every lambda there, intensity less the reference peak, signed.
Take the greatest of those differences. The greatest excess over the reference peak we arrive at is -3.3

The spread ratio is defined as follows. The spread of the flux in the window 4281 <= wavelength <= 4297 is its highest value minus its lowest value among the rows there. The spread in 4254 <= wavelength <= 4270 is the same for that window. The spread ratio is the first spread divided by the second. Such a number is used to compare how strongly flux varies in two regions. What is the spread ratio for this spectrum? 1.8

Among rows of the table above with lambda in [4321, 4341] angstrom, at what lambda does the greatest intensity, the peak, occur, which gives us 4321.94 angstrom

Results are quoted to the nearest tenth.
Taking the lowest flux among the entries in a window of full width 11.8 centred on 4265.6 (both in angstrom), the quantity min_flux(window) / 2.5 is 20.7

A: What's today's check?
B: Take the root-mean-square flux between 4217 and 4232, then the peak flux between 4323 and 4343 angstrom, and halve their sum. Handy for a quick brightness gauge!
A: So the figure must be 51.5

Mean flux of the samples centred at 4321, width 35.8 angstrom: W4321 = 47.8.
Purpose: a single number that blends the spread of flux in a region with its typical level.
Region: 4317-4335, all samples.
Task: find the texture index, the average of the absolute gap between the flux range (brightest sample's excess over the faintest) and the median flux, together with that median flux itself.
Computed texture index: 45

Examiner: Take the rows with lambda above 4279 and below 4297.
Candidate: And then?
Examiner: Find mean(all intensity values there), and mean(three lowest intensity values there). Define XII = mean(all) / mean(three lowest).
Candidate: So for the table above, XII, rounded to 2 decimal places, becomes 1.04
